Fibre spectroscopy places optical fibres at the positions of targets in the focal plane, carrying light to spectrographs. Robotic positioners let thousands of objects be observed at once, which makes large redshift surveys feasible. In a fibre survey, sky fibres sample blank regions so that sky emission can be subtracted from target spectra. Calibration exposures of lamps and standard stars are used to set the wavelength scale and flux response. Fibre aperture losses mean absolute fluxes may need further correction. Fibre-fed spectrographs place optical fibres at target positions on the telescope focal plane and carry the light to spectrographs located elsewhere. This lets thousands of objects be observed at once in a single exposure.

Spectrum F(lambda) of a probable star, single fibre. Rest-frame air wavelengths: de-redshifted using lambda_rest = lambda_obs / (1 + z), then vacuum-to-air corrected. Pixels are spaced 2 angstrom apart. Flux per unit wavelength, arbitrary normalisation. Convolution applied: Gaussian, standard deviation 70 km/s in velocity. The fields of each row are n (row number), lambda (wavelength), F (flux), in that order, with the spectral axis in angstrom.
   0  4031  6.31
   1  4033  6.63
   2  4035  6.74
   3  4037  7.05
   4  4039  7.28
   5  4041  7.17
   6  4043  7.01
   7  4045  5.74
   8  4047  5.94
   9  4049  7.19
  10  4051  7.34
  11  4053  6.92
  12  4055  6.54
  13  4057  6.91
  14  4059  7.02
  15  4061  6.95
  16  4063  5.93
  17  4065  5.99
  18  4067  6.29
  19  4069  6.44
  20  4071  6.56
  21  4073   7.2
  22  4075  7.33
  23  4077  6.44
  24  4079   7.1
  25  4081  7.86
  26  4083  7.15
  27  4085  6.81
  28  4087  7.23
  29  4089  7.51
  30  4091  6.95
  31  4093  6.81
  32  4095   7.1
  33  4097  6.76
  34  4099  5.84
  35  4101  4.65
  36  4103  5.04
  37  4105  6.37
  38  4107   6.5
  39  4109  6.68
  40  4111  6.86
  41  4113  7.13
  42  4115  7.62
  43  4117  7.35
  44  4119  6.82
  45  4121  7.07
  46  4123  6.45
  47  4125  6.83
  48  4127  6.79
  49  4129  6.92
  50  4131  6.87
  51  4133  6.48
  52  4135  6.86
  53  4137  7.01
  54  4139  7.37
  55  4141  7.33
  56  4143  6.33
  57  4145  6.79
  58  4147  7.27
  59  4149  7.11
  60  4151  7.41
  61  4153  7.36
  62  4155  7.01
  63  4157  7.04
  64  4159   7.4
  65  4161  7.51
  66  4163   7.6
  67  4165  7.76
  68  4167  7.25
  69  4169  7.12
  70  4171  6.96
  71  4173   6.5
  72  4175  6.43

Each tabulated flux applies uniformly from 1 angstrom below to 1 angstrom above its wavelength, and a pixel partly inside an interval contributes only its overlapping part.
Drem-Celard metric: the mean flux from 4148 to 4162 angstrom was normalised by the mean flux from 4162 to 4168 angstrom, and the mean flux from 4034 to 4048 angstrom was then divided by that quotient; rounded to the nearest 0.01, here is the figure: 6.96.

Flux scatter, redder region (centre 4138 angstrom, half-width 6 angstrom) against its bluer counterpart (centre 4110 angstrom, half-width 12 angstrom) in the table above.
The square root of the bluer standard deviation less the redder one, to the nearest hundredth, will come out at 0.69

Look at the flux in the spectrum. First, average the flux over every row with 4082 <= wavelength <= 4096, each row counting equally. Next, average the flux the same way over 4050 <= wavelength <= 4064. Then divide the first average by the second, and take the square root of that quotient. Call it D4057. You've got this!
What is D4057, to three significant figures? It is 1.02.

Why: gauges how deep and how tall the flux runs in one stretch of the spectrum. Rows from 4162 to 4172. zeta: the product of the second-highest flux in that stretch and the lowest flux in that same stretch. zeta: 52.9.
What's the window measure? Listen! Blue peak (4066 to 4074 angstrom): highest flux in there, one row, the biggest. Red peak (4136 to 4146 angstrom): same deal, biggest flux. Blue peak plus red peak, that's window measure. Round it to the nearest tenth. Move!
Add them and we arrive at 14.6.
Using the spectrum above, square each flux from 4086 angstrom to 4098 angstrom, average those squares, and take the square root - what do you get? 7.06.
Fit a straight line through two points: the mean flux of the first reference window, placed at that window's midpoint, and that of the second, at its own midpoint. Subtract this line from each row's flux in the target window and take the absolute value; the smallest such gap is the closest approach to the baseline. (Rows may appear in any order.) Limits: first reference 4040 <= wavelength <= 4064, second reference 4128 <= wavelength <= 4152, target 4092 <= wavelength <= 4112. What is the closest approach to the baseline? 0.032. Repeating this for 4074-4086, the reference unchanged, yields 0.008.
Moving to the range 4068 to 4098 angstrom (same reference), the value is 0.008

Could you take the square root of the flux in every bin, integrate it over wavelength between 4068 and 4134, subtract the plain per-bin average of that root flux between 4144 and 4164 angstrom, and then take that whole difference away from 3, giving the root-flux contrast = -166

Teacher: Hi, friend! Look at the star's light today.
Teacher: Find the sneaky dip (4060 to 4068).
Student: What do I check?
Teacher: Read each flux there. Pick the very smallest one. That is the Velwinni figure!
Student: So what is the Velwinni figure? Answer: 5.93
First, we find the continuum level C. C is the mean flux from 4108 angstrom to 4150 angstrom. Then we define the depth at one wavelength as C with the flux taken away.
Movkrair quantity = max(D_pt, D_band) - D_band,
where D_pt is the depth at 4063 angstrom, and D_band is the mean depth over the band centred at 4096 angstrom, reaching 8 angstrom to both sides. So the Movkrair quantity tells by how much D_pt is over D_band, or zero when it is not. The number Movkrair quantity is 0.40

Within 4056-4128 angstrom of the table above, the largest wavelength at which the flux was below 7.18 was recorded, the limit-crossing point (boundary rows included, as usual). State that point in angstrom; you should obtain 4127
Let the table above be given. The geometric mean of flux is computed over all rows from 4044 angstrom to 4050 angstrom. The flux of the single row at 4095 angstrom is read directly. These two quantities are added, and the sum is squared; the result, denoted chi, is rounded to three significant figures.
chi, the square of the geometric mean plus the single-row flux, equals 178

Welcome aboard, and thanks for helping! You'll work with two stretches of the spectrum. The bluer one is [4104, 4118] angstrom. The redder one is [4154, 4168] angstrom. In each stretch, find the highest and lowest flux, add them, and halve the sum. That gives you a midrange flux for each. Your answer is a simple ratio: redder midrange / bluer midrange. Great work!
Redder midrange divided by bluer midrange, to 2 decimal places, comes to 1.06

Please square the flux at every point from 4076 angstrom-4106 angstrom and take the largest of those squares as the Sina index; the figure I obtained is 62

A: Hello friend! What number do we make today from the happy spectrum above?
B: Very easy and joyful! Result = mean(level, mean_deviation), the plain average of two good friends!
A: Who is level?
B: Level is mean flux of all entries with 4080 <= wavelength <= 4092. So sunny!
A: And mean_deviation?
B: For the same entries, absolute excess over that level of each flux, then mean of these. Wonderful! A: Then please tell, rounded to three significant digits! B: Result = 3.77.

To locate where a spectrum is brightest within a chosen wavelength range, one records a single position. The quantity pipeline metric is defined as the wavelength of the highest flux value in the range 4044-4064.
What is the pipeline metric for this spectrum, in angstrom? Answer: 4051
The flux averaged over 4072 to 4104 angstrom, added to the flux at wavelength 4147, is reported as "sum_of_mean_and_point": 14.0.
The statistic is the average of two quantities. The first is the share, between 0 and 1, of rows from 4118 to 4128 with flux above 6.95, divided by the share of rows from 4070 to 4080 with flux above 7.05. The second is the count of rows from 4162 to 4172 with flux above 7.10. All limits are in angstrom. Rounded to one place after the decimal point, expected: 2.2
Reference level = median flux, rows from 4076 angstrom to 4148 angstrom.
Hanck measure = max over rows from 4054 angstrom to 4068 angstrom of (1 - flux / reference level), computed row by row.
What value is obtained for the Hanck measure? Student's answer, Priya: 0.14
